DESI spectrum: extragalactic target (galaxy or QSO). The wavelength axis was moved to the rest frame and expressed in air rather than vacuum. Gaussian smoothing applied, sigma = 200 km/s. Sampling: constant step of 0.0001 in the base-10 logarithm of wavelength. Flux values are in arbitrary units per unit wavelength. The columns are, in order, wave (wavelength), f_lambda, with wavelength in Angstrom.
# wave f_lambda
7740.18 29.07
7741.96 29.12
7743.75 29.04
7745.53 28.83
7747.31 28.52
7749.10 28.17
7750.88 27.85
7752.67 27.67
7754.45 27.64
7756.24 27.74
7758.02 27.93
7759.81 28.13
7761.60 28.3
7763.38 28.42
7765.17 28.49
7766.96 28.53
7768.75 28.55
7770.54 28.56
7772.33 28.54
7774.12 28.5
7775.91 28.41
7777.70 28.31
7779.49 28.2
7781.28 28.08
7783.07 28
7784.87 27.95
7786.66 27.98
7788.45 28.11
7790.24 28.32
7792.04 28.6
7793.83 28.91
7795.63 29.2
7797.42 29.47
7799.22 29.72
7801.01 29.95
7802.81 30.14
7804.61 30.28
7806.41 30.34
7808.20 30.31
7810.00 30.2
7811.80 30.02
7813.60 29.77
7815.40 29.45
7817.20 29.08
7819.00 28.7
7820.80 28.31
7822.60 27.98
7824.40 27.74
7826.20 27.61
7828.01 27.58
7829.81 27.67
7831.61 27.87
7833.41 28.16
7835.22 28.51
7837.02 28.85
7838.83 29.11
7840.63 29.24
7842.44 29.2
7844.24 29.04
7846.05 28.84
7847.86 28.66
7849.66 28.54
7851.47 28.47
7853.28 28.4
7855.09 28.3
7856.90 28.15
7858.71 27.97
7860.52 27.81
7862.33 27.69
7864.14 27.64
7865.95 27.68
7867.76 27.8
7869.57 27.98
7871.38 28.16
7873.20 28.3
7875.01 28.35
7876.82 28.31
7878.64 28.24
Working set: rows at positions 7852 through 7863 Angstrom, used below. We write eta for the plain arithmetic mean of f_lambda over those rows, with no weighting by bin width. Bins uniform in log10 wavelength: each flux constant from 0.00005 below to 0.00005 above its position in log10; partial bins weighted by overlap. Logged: 28.1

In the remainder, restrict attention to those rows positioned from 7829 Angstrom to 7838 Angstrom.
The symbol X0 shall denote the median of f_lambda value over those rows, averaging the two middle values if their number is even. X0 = 28.2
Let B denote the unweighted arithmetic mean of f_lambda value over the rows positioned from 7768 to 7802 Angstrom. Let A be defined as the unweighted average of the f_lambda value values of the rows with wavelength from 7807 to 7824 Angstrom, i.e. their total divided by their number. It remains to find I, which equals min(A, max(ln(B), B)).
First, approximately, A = 29.3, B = 28.60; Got 28.6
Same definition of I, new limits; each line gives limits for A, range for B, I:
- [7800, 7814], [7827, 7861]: 28.4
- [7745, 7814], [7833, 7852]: 28.7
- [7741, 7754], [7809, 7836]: 28.5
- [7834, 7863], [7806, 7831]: 28.5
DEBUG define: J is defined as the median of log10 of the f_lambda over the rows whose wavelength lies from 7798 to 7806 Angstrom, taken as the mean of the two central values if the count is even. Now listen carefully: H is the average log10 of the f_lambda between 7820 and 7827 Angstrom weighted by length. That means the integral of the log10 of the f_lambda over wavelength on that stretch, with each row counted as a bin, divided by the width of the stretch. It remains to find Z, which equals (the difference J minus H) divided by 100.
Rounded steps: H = 1.45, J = 1.48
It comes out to 0.0003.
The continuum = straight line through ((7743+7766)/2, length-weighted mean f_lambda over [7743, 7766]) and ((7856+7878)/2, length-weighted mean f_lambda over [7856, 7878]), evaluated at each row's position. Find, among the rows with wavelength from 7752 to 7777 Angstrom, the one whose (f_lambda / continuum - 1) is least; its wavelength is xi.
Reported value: 7754.45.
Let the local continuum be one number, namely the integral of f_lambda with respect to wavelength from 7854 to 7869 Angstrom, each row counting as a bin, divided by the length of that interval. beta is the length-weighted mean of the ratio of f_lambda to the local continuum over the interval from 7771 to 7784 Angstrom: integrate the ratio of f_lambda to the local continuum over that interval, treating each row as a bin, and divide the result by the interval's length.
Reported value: 1.01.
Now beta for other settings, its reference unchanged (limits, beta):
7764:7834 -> 1.03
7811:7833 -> 1.02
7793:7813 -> 1.07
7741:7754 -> 1.02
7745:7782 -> 1.01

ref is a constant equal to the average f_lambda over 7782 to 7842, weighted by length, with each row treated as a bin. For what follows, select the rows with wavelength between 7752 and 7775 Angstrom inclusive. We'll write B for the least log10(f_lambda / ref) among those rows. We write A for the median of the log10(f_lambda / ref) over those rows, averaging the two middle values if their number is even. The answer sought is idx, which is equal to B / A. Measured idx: 2.7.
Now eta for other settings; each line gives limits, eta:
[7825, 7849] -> 28.5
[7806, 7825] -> 29.3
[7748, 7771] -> 28.2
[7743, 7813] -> 28.7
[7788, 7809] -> 29.4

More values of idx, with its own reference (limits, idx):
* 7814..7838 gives 1.8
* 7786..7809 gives -1.6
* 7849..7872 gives 1.4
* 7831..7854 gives 4.6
